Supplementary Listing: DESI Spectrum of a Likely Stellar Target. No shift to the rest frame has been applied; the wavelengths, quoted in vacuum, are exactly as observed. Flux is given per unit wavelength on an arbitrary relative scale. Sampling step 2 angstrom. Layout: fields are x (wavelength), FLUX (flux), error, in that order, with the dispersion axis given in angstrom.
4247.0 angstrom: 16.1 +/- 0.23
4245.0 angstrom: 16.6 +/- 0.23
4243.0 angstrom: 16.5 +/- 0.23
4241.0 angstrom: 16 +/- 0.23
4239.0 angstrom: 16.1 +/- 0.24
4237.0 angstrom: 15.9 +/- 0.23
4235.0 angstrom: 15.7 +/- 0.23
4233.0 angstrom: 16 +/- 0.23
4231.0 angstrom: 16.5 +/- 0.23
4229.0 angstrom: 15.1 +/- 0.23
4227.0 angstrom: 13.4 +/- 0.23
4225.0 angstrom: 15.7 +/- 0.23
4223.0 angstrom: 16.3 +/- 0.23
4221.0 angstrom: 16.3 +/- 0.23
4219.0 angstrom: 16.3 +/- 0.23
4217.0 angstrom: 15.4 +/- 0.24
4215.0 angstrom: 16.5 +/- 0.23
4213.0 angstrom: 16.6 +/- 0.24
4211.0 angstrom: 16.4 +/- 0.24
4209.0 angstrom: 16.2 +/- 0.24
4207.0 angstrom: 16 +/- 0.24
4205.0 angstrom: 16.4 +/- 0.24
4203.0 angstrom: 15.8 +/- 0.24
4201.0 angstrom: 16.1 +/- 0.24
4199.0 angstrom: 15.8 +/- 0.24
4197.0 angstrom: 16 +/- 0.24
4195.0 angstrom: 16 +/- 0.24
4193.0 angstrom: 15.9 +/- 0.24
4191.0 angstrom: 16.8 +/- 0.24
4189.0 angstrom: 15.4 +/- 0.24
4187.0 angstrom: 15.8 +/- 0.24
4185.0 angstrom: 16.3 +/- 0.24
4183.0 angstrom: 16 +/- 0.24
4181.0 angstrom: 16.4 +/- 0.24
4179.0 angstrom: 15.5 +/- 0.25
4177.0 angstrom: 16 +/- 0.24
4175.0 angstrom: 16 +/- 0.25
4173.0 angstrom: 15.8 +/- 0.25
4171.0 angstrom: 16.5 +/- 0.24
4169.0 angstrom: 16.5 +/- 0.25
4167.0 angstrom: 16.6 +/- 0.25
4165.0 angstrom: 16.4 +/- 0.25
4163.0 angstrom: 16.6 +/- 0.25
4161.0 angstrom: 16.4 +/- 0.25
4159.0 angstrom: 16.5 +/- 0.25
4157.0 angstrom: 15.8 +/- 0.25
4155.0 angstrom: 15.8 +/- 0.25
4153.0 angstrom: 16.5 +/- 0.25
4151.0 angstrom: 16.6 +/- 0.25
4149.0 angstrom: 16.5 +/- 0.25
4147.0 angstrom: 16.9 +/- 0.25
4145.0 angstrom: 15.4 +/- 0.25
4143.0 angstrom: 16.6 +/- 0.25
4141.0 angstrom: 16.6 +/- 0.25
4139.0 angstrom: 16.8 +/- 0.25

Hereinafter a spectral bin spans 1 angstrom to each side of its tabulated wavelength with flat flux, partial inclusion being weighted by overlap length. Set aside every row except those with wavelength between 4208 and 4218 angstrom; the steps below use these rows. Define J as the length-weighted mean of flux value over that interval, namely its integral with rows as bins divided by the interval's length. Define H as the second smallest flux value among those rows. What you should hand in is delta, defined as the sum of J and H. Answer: 32.4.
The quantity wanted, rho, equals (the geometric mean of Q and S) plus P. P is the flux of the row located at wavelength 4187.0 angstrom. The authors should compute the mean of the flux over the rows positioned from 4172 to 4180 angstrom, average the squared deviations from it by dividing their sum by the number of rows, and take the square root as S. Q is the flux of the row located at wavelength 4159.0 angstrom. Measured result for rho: 17.6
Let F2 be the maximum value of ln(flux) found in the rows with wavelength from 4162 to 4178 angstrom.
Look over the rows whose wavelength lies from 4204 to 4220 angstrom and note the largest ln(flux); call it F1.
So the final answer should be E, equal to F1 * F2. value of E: 7.893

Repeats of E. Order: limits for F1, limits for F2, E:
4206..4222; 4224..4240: 7.876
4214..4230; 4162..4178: 7.876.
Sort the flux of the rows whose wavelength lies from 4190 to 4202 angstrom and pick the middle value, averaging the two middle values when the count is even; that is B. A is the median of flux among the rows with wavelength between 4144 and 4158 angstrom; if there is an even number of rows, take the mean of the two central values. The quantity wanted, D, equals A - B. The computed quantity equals 0.5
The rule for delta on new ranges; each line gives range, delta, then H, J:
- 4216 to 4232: 30.7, 15.1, 15.6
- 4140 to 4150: 32.9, 16.5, 16.4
